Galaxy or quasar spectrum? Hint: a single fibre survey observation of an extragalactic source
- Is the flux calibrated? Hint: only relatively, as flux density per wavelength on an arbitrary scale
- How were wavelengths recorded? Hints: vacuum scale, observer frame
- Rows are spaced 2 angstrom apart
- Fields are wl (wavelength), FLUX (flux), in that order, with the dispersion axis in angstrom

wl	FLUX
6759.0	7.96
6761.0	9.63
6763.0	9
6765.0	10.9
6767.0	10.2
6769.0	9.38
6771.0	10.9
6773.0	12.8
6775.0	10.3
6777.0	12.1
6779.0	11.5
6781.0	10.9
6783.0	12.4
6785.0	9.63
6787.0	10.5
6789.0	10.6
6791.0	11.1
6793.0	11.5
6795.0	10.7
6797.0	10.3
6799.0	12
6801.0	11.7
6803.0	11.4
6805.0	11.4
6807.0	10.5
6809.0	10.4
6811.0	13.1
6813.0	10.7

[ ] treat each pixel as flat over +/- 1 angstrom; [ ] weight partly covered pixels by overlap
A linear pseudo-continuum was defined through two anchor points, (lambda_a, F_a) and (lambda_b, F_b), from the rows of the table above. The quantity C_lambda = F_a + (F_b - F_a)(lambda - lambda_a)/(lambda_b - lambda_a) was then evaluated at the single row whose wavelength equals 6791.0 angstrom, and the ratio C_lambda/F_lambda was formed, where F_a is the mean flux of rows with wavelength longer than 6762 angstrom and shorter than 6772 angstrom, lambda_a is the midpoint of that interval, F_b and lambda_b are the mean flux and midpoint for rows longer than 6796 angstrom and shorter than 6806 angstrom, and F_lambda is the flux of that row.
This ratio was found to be 0.99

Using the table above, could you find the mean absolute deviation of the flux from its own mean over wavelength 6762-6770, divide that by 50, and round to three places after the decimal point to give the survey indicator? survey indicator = 0.014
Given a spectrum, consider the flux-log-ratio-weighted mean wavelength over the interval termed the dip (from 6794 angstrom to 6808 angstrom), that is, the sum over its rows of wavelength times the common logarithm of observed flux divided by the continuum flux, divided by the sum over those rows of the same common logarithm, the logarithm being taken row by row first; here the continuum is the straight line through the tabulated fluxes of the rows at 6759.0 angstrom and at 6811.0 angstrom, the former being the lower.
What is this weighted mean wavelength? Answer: 6802.2 angstrom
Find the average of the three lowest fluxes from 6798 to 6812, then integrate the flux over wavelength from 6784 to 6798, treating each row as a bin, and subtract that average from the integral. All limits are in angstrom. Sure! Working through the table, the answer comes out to 138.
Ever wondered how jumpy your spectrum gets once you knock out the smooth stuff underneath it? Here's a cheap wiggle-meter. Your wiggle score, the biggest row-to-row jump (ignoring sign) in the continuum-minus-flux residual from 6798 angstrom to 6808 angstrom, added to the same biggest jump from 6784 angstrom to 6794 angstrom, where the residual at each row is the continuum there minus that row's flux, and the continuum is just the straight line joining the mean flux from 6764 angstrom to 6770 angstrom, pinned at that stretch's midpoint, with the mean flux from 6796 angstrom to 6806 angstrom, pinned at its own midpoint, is 1.8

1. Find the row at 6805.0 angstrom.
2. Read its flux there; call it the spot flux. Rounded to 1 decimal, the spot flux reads 11.4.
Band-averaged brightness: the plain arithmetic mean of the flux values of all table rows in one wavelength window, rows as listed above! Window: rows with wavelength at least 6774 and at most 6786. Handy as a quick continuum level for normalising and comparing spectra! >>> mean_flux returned 11.1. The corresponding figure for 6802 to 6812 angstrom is 11.4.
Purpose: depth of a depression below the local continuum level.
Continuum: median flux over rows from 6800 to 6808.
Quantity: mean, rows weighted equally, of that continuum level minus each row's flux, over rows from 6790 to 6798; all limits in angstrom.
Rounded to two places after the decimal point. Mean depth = 0.50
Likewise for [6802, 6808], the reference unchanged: 0.30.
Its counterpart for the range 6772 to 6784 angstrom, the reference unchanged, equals -0.27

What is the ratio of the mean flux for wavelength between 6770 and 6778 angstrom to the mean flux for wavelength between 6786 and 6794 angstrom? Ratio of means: 1.05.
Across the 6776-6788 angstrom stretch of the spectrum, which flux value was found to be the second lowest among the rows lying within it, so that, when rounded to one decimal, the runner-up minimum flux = 10.5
